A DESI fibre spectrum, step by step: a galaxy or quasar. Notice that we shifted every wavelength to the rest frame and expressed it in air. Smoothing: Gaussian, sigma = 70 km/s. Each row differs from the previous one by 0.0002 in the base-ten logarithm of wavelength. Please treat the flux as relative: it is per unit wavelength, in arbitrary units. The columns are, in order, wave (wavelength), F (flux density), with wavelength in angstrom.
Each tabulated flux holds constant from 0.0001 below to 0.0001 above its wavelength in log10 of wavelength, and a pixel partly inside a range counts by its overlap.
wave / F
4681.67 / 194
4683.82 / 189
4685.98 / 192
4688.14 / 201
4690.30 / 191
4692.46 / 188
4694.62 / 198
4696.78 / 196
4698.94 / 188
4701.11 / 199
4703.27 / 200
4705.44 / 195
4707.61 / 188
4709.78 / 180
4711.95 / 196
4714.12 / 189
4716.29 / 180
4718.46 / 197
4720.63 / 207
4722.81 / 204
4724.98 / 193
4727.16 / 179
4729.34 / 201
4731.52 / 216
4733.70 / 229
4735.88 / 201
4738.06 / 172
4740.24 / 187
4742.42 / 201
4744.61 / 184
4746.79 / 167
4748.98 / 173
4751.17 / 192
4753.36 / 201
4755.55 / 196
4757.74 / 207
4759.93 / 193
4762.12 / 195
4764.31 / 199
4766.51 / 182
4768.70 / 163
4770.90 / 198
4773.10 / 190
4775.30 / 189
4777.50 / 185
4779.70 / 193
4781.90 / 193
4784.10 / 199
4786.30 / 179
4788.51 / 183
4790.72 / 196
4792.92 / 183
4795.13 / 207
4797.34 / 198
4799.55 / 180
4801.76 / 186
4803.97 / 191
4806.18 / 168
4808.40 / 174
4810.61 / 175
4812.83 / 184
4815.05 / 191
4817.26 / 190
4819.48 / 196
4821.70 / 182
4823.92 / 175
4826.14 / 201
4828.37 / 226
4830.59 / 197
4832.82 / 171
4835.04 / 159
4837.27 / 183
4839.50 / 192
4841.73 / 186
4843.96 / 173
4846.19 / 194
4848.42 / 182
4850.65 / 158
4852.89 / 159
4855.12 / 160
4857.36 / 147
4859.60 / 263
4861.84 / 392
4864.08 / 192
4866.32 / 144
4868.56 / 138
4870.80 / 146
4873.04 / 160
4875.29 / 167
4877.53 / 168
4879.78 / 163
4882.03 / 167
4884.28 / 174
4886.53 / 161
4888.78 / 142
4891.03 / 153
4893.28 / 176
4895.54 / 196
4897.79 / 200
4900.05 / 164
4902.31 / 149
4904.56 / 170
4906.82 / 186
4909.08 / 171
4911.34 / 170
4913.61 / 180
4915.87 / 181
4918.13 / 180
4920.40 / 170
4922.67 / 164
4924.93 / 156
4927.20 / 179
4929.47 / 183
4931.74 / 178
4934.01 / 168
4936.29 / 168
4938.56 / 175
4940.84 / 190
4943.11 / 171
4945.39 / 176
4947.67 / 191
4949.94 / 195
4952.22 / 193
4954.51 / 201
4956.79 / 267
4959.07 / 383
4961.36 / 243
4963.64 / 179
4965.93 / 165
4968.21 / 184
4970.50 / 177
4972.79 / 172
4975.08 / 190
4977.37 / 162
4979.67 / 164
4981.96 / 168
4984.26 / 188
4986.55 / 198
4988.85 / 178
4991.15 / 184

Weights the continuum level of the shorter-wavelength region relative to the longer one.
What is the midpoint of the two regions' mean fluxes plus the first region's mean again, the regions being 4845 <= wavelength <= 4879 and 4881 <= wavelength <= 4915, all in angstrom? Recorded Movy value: 362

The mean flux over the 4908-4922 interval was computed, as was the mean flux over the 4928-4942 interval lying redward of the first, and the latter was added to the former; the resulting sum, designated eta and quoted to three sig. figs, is 352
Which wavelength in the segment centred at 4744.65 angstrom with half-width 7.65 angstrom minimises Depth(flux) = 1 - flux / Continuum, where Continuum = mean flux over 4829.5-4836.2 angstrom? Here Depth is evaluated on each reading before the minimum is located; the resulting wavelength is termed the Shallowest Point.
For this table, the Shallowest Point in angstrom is 4742.42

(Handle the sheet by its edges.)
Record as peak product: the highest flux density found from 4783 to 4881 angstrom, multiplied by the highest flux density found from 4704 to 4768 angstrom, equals 89768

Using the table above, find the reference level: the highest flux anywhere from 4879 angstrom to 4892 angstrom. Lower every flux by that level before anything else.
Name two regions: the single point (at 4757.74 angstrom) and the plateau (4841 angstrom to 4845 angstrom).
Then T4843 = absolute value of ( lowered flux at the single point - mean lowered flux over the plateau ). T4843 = 28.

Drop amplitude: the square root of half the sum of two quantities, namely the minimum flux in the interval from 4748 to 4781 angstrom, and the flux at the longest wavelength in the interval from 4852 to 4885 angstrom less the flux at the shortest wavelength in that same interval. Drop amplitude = 9.43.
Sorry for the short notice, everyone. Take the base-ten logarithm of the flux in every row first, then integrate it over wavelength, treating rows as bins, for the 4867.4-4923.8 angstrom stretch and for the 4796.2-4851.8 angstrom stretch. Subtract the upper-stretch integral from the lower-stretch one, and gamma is 0.5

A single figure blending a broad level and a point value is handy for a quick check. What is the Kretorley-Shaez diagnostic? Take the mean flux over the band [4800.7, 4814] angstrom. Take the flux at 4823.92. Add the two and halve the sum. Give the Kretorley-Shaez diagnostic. 177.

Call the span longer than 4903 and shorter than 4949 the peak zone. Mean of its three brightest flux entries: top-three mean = 189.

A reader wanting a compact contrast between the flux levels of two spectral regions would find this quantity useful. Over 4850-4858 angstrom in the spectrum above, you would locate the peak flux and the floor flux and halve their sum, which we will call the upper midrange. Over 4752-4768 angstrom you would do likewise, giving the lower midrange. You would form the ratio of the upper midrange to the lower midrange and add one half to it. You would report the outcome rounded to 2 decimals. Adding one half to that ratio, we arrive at 1.29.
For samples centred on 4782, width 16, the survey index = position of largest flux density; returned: 4784.10 angstrom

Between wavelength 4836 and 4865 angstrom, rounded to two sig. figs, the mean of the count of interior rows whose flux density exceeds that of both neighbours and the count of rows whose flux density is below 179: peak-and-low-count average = 4.5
